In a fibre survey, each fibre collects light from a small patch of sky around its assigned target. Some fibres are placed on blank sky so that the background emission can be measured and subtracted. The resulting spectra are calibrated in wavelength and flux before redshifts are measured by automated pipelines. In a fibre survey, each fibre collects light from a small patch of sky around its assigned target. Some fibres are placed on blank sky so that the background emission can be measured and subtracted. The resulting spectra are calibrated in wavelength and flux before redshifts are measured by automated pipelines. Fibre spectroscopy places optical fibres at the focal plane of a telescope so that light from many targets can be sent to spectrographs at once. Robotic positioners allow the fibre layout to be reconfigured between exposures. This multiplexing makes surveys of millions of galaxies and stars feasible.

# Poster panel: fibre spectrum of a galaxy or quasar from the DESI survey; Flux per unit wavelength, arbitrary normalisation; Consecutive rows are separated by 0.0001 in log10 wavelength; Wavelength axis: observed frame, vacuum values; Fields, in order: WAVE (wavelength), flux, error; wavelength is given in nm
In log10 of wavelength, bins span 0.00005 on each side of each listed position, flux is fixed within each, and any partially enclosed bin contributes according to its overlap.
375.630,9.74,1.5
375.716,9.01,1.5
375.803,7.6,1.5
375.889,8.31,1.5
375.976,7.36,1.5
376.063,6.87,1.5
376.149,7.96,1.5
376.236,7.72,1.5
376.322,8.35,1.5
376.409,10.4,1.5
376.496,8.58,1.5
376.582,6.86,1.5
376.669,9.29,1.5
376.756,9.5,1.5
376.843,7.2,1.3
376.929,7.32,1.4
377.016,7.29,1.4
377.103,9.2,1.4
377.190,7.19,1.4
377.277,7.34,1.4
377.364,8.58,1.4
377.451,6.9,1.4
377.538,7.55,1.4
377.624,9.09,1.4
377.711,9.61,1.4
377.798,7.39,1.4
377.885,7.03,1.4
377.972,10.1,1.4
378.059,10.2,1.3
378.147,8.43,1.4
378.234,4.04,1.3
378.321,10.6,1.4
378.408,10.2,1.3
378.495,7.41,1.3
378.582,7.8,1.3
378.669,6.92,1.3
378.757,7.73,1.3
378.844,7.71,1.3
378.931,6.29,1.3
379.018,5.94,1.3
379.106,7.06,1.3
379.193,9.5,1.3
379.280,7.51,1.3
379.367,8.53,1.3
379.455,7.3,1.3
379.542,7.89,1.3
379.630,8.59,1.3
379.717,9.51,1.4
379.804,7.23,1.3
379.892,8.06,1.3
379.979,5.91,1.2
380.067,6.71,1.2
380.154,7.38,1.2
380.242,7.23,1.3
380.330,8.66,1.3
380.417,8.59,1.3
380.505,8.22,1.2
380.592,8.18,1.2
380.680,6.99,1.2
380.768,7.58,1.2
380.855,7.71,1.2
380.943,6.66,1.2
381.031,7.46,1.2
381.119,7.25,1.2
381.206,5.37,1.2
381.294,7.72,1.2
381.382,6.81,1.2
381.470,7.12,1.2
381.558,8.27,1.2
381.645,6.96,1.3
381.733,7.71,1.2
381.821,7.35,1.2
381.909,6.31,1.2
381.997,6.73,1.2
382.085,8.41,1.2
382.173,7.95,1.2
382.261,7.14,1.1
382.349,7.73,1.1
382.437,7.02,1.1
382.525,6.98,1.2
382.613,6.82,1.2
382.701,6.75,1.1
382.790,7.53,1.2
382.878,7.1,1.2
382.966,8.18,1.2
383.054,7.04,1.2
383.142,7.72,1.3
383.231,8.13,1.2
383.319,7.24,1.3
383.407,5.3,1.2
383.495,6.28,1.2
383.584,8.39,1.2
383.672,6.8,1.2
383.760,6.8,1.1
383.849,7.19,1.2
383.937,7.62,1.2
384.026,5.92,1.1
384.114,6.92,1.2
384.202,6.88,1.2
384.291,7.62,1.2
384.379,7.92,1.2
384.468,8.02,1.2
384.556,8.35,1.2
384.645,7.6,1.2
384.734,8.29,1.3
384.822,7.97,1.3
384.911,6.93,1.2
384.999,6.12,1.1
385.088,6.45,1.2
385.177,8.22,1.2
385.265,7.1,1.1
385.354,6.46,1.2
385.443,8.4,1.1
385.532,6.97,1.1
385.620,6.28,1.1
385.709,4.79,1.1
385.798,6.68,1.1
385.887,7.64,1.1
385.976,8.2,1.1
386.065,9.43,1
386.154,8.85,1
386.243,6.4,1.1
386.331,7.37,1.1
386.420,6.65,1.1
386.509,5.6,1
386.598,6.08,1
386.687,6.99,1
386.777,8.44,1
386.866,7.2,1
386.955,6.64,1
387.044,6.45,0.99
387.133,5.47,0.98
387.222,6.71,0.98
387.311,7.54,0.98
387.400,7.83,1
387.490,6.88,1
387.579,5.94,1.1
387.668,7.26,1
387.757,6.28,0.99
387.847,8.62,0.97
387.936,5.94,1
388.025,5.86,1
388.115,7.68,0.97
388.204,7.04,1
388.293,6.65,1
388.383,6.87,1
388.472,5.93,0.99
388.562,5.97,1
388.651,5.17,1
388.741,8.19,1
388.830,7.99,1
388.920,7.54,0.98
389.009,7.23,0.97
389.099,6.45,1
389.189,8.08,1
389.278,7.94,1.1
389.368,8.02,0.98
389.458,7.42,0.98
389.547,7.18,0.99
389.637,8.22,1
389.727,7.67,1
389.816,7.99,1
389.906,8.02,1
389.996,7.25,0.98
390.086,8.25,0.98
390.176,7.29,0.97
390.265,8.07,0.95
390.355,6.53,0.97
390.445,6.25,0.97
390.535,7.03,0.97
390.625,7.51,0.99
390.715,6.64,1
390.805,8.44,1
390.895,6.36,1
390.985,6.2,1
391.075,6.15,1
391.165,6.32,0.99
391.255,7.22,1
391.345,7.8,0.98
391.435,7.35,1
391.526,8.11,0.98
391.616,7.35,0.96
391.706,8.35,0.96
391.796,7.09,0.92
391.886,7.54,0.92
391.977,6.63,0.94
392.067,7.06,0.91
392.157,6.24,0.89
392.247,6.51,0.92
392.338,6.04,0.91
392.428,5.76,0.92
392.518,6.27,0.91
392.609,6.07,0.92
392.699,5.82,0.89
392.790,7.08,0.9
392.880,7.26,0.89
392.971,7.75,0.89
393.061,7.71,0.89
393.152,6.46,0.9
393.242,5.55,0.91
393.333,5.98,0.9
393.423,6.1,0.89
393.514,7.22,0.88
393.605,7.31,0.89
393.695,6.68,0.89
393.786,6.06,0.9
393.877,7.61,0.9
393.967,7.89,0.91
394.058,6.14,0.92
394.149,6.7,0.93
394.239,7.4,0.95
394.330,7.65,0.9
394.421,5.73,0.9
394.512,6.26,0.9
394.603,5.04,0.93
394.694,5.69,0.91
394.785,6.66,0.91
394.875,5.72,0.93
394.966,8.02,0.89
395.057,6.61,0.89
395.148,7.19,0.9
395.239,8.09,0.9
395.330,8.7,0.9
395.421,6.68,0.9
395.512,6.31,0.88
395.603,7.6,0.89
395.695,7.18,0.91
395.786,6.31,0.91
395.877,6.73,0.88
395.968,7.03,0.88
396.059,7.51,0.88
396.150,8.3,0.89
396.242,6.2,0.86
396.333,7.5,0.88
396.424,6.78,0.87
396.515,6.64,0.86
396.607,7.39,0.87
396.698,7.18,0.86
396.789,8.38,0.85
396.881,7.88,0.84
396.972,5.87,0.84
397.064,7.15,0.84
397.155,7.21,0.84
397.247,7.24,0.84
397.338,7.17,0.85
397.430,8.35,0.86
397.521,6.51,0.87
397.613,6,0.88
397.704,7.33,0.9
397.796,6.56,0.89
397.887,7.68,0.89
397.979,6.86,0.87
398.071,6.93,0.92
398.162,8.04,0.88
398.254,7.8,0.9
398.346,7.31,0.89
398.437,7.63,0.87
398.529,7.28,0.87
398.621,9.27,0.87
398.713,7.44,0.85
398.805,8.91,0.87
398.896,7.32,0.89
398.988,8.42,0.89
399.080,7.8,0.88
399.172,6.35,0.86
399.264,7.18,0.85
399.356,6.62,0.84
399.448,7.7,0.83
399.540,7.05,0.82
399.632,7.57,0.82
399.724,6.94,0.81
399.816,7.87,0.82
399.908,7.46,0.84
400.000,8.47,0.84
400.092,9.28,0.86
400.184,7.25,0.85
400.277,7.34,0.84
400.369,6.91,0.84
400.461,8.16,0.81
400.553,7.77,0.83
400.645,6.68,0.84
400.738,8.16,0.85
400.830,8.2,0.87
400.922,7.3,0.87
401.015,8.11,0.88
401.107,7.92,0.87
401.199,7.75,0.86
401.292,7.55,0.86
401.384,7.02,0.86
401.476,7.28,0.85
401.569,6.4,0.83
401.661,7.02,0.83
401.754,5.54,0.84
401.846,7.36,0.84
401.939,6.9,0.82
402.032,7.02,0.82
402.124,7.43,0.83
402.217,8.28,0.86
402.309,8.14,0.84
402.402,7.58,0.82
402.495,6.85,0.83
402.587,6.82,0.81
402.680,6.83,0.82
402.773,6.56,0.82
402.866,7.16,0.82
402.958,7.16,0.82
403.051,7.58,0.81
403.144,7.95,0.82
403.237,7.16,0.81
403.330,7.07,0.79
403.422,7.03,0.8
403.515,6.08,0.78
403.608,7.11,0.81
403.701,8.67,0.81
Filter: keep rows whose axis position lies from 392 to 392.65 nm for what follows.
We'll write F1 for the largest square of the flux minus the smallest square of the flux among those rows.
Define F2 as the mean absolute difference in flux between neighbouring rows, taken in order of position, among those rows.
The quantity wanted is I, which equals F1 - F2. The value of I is 16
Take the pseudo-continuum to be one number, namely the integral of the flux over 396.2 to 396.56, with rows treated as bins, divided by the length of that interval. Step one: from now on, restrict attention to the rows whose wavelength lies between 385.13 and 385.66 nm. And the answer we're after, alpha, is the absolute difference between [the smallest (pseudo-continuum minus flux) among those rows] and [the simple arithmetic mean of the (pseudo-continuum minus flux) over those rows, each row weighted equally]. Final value 1.2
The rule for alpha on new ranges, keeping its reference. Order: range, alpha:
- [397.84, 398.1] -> 0.5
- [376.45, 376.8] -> 0.9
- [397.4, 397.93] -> 1.3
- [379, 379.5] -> 1.9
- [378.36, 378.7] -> 2.1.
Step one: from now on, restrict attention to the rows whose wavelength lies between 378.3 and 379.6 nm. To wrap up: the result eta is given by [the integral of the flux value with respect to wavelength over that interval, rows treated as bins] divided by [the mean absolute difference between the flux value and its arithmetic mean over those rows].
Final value 10.5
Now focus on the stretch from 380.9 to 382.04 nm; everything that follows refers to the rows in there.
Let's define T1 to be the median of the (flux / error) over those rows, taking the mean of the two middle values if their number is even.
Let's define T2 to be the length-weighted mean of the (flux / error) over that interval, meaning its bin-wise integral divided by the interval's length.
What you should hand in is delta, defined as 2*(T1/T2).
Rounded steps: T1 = 5.9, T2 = 5.8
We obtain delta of 2.030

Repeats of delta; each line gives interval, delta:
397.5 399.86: 2.006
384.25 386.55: 1.965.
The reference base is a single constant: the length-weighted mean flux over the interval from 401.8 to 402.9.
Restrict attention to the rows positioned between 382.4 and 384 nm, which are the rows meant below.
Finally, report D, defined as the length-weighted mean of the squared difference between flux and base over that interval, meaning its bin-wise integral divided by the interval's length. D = 0.52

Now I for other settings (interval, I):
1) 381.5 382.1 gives 30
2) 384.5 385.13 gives 32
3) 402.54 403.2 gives 20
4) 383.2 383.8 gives 41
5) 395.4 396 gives 17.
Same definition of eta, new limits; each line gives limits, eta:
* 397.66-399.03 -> 18.7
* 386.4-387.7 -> 14.1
